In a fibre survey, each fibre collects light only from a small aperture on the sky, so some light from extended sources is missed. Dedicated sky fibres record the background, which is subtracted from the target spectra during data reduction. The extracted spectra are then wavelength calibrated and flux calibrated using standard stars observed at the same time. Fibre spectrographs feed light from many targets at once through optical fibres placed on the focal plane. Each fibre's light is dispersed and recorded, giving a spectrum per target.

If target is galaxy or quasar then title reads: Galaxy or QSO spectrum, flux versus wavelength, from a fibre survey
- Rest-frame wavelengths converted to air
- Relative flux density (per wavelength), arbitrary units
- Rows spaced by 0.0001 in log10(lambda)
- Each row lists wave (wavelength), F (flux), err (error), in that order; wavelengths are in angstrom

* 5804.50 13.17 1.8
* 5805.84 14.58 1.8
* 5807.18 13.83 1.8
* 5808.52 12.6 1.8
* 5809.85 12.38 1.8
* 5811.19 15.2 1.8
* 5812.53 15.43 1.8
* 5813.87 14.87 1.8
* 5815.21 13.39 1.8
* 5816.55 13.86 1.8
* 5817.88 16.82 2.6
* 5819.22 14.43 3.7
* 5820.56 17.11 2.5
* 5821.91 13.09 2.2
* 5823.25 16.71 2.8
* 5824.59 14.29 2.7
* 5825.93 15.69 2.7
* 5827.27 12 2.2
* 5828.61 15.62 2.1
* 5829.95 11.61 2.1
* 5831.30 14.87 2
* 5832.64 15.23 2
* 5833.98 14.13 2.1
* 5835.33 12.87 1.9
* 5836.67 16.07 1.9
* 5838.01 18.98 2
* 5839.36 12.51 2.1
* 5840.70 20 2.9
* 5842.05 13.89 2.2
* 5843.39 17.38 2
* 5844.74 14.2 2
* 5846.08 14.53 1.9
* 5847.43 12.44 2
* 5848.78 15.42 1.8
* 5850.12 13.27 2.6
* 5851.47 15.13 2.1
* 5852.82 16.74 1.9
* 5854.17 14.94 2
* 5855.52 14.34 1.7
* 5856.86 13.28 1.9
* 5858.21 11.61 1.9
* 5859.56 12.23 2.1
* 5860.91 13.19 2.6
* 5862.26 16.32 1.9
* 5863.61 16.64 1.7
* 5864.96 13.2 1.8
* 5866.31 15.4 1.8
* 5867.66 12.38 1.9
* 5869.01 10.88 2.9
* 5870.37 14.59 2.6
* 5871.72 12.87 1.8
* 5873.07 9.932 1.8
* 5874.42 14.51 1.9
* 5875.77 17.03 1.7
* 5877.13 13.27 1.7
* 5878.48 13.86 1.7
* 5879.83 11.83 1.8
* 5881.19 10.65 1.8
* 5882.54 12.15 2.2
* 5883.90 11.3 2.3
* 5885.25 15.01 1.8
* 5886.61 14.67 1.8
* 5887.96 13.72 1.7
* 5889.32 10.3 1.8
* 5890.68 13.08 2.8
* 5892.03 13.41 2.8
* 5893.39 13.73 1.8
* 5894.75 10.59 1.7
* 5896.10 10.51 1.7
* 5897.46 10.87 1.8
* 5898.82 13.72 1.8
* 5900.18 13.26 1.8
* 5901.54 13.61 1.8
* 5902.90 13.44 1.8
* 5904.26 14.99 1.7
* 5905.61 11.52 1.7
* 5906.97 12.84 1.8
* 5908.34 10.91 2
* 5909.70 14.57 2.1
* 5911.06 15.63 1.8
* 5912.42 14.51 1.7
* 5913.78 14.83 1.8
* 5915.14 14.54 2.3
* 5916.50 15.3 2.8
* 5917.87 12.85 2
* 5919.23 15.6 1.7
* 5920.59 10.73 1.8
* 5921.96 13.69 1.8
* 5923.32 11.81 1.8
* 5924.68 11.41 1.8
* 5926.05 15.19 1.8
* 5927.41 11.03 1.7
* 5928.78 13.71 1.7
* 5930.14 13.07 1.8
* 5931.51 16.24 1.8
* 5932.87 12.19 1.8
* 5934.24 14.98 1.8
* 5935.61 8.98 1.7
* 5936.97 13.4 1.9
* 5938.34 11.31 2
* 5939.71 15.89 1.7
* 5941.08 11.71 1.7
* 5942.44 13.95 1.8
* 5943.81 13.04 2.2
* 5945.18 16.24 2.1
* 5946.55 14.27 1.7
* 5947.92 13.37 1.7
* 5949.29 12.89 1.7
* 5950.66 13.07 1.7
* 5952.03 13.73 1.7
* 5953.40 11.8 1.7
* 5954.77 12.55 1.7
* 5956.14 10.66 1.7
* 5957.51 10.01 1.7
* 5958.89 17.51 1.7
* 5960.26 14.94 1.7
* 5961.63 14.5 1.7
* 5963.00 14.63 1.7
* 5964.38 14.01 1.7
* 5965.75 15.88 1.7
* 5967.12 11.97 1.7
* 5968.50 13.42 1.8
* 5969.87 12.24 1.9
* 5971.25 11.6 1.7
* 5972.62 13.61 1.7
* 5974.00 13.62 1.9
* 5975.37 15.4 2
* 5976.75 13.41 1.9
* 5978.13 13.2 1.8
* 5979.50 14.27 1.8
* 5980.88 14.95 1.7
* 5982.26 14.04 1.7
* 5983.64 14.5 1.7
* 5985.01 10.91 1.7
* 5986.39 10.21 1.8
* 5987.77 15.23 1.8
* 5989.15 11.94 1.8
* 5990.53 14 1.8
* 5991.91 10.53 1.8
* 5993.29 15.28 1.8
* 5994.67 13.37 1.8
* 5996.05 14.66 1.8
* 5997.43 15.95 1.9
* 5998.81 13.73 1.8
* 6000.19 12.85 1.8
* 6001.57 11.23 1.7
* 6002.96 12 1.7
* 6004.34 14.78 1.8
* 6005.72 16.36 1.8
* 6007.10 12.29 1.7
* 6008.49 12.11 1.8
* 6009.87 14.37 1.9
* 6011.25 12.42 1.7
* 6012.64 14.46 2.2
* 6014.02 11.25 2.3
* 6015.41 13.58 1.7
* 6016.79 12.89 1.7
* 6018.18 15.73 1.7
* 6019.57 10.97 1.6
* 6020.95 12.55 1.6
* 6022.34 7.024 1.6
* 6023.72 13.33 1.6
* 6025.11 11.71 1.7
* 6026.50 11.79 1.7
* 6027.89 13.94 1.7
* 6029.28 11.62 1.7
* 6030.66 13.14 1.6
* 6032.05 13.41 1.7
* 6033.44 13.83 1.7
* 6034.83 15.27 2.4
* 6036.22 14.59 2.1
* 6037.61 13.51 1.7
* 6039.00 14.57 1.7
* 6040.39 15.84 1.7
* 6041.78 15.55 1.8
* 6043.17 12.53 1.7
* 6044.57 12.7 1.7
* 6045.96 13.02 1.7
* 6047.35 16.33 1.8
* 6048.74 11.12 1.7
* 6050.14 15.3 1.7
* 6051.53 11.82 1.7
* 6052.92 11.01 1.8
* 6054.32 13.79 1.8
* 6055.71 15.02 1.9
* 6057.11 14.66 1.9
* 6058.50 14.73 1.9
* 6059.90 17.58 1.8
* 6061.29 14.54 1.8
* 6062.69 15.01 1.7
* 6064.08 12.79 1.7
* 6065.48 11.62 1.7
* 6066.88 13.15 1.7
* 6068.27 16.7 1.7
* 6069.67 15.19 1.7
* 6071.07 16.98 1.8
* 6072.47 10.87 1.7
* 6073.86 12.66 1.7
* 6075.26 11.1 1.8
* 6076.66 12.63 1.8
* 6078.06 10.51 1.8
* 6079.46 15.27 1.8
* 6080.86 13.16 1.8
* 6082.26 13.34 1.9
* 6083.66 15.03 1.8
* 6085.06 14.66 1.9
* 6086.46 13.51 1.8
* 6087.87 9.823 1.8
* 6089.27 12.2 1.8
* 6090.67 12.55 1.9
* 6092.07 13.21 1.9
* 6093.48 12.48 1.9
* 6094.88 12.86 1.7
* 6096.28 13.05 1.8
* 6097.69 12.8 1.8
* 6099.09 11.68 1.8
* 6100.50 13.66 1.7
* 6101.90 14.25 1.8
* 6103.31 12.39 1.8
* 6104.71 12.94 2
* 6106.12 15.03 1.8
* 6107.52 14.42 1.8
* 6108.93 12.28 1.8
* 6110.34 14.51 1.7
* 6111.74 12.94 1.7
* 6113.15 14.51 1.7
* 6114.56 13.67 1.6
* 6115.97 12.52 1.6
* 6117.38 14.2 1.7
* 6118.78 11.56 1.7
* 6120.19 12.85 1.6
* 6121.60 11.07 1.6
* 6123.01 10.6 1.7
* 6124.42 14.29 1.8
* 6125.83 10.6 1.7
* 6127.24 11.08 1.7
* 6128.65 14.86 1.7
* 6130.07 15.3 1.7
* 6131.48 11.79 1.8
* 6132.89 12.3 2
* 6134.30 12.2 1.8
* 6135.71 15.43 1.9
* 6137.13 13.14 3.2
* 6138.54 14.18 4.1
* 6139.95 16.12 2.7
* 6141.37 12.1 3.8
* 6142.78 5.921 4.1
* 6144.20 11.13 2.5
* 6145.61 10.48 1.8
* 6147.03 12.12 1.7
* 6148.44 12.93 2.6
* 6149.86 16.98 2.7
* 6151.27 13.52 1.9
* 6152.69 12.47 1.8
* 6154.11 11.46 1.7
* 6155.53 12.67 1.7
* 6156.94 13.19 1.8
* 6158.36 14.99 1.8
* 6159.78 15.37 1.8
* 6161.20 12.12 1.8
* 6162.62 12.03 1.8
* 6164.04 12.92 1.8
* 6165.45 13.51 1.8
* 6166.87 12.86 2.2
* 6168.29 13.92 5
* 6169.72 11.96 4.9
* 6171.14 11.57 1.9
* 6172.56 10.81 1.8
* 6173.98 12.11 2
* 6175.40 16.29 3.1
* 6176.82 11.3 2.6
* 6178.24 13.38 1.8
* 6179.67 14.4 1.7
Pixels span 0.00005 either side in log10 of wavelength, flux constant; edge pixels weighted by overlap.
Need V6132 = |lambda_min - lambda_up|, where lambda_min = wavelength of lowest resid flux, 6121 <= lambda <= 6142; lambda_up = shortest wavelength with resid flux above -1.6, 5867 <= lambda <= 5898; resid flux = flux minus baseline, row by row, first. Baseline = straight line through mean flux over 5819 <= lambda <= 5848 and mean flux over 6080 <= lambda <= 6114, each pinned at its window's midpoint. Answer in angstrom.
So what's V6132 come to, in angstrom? 252.6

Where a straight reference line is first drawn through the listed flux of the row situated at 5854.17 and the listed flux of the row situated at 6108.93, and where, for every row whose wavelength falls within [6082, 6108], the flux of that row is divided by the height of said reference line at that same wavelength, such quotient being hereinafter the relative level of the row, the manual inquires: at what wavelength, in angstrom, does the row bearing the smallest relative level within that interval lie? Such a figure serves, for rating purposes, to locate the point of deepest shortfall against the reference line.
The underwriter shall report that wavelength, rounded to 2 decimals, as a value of 6087.87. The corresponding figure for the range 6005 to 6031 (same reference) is 6022.34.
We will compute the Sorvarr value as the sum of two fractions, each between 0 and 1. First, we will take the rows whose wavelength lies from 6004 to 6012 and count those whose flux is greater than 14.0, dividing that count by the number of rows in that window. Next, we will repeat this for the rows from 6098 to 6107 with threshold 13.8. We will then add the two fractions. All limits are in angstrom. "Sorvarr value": 0.83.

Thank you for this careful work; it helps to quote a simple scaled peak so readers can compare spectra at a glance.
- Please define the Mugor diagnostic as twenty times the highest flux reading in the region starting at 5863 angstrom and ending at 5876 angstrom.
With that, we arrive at 341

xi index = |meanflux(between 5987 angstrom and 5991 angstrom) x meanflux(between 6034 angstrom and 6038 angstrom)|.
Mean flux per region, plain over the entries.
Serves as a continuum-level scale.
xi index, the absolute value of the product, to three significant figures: 198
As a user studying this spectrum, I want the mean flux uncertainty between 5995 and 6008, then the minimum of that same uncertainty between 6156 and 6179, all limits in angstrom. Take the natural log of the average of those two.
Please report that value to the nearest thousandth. 0.582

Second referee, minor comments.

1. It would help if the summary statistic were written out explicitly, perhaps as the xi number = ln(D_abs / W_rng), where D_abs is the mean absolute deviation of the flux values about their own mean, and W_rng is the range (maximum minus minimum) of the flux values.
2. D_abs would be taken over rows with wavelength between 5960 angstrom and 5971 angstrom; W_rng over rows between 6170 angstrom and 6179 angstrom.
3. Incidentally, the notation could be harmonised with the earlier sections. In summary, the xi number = -1.6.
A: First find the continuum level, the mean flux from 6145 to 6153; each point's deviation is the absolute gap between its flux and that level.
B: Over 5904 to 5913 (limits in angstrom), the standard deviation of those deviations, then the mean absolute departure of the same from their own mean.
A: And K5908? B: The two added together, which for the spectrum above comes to 1.2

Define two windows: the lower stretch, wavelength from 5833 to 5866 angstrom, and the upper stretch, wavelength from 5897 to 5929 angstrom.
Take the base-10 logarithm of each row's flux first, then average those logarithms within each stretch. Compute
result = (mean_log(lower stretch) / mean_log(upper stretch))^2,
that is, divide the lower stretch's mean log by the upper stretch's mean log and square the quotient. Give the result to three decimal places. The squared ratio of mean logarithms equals 1.075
